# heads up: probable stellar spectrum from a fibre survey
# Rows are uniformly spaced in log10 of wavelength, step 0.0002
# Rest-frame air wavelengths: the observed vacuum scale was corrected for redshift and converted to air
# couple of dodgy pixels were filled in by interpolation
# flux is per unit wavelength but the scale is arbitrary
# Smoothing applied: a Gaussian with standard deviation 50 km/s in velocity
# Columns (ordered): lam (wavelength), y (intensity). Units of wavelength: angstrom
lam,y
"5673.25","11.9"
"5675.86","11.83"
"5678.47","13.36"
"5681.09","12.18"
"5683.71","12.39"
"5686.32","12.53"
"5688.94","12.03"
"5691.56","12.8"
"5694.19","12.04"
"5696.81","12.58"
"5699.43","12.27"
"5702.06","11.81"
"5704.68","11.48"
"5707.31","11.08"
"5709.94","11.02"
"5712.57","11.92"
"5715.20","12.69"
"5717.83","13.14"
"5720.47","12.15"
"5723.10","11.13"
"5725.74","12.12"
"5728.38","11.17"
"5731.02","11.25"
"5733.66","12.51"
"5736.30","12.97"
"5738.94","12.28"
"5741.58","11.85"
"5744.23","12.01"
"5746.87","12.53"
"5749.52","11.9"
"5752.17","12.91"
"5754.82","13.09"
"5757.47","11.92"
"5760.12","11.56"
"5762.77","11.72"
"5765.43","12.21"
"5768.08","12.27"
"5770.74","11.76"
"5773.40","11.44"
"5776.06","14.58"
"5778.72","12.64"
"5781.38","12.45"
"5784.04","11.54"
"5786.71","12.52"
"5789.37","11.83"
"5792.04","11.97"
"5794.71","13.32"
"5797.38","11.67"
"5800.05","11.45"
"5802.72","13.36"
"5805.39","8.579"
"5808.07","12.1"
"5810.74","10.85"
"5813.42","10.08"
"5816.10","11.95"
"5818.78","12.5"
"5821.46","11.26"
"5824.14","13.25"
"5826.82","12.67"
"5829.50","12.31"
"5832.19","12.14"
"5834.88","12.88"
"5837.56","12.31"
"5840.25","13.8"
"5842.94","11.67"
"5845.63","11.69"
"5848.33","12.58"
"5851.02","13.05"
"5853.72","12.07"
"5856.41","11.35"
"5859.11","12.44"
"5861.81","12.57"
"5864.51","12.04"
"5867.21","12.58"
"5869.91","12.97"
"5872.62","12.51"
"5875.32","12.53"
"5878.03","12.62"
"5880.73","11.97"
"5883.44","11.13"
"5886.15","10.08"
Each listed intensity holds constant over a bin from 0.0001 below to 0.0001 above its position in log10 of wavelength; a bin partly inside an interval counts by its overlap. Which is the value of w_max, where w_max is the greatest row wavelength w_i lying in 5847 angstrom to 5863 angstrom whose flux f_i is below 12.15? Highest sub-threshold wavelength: 5856.41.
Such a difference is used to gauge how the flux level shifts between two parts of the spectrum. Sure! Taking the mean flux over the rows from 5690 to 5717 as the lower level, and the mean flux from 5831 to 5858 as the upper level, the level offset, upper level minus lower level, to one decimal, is 0.4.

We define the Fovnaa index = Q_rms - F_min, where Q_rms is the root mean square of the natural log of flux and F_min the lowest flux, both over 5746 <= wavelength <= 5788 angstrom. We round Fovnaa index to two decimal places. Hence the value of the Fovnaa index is -8.93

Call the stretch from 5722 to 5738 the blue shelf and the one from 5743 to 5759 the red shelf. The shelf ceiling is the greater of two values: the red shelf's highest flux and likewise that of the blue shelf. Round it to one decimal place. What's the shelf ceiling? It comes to 13.1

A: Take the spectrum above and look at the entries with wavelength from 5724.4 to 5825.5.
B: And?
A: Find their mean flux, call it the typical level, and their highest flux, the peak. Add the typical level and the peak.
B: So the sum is 26.6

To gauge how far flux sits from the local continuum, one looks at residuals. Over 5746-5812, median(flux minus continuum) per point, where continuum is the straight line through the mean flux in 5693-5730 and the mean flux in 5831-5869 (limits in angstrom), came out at -0.1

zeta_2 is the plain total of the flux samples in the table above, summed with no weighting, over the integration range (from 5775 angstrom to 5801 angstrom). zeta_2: 124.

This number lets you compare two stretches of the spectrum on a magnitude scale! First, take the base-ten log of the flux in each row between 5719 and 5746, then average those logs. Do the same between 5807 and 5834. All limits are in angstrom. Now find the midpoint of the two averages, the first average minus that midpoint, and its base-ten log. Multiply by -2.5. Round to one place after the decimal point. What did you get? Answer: 7.5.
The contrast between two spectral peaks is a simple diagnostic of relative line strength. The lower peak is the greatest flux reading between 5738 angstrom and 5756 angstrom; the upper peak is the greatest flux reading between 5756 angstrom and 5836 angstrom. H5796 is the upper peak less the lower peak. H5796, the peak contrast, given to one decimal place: 1.5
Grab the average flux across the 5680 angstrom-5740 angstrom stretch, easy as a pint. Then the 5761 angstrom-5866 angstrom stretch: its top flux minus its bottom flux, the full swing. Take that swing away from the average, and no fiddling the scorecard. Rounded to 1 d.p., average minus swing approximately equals 6.1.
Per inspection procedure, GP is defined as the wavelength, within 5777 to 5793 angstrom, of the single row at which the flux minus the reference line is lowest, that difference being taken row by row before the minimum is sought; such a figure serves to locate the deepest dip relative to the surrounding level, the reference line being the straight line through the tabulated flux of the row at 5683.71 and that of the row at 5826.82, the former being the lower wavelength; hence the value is 5784.04 angstrom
